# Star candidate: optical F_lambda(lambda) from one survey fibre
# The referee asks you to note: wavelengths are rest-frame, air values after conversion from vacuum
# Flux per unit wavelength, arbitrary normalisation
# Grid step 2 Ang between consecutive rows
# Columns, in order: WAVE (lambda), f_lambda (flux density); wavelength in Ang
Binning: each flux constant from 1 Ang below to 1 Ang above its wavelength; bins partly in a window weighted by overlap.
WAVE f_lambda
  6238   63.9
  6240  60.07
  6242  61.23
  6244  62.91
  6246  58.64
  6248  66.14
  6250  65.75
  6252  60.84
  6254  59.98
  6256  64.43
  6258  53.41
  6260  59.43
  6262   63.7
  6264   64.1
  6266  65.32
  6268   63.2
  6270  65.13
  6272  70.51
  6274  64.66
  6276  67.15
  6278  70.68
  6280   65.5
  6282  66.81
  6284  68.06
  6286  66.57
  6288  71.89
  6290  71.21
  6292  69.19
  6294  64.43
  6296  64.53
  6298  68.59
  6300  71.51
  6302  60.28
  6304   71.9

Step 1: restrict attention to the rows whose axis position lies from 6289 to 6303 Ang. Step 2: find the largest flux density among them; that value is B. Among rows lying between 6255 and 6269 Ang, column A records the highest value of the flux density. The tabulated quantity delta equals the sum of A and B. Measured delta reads 136.8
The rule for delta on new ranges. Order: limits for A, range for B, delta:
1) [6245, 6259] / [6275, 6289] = 138.0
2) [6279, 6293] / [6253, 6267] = 137.2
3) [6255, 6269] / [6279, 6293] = 137.2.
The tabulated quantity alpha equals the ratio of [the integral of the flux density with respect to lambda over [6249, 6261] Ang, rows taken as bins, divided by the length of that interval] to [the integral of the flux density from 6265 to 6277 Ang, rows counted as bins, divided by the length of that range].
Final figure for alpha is 0.92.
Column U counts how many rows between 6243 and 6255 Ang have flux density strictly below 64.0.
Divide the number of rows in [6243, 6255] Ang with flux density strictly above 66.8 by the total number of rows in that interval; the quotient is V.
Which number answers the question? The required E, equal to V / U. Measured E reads 0.0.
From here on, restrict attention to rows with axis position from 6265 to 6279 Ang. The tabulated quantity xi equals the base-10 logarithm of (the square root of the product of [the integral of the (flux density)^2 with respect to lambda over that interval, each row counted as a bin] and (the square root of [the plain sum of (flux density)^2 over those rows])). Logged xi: 3.52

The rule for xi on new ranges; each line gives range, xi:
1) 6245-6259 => 3.47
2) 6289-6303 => 3.53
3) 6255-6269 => 3.47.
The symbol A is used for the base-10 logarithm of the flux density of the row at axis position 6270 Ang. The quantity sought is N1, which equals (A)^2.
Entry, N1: 3.29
